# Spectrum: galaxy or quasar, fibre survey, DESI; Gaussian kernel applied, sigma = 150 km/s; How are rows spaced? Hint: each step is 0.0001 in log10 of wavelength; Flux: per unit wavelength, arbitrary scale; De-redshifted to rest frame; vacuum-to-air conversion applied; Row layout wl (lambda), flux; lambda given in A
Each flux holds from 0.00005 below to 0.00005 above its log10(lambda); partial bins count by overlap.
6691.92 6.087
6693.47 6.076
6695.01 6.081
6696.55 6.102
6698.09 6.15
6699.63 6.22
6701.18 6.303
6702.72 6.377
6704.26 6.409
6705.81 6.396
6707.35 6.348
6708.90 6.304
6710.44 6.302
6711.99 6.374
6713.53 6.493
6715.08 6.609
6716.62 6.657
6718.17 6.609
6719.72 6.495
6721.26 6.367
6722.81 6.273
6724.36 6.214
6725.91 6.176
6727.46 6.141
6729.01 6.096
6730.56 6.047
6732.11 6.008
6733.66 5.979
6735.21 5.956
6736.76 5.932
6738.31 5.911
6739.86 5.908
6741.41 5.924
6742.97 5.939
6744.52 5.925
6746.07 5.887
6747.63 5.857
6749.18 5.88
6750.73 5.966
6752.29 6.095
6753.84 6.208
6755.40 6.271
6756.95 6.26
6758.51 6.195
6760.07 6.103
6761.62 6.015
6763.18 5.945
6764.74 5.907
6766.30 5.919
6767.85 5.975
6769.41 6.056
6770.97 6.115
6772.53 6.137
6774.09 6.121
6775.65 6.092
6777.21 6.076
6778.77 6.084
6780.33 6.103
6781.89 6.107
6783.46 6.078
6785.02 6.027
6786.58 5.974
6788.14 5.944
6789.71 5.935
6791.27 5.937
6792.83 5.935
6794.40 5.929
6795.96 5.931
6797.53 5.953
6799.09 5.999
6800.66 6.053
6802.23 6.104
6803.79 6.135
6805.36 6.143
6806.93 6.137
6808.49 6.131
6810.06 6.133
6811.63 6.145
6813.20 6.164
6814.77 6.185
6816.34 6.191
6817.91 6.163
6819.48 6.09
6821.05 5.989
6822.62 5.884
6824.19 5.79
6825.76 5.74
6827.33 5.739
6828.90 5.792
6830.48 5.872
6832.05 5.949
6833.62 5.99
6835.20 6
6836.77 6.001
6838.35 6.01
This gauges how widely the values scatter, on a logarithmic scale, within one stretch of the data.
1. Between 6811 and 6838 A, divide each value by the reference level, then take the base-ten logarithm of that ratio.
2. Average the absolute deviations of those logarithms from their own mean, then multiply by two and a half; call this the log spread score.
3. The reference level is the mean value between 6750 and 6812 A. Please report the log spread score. 0.024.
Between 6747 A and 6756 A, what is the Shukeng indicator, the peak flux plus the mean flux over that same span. 12.3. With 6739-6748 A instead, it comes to 11.8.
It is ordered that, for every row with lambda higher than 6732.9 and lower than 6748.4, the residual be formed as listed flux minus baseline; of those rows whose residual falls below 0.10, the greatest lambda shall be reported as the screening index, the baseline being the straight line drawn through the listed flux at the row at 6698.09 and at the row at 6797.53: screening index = 6747.63 A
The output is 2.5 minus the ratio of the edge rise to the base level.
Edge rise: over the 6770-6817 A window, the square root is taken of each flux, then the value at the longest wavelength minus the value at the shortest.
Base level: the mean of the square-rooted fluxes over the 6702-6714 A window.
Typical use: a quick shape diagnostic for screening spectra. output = 2.49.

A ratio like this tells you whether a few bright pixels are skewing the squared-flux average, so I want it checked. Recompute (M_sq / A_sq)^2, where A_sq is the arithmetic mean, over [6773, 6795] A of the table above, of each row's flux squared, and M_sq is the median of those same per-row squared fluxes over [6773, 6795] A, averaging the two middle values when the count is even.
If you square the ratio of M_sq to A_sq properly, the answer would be 1.02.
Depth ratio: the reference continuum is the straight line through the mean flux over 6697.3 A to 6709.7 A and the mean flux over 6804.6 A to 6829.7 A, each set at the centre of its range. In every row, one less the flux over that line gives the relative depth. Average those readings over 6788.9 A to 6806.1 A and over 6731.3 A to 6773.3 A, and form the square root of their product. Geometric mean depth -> 0.018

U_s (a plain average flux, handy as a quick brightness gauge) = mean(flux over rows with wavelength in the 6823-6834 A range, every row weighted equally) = 5.84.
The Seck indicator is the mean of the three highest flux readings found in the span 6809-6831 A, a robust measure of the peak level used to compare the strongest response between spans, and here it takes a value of 6.2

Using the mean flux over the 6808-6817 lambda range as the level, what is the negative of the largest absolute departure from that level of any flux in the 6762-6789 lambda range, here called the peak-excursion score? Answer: -0.25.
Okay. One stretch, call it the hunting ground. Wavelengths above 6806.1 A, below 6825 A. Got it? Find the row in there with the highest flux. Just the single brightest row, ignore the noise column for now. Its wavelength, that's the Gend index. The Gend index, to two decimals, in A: 6816.34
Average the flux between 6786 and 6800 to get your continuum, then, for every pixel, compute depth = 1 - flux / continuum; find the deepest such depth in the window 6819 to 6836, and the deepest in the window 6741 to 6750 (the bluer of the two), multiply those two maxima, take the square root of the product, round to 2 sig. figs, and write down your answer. 0.023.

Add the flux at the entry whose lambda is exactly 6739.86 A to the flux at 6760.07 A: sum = 12.0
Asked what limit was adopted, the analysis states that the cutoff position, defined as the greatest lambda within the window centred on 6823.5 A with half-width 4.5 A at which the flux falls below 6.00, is 6827.33 A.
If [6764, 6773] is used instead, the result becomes 6767.85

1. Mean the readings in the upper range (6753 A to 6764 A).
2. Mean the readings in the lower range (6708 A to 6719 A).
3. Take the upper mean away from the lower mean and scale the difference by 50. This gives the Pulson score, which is 17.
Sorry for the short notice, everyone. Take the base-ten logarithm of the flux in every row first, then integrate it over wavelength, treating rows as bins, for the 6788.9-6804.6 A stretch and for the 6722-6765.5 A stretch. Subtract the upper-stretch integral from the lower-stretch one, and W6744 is 22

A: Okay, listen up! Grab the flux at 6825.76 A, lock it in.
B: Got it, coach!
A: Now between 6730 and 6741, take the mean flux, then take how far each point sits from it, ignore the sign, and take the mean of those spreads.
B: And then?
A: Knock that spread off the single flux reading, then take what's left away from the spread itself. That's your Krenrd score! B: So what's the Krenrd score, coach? -5.66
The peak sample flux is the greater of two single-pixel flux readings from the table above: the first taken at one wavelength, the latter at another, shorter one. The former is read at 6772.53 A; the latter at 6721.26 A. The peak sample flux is 6.37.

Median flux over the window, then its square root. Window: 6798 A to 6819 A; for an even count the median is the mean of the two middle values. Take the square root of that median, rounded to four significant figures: 2.477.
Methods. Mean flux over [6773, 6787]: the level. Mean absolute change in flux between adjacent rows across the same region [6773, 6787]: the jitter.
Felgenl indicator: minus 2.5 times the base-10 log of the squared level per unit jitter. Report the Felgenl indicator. -7.9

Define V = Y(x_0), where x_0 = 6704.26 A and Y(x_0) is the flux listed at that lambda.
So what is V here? 6.409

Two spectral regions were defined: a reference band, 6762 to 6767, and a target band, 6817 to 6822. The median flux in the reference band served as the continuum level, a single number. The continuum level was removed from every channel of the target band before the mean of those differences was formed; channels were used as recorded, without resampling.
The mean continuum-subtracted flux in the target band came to 0.16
